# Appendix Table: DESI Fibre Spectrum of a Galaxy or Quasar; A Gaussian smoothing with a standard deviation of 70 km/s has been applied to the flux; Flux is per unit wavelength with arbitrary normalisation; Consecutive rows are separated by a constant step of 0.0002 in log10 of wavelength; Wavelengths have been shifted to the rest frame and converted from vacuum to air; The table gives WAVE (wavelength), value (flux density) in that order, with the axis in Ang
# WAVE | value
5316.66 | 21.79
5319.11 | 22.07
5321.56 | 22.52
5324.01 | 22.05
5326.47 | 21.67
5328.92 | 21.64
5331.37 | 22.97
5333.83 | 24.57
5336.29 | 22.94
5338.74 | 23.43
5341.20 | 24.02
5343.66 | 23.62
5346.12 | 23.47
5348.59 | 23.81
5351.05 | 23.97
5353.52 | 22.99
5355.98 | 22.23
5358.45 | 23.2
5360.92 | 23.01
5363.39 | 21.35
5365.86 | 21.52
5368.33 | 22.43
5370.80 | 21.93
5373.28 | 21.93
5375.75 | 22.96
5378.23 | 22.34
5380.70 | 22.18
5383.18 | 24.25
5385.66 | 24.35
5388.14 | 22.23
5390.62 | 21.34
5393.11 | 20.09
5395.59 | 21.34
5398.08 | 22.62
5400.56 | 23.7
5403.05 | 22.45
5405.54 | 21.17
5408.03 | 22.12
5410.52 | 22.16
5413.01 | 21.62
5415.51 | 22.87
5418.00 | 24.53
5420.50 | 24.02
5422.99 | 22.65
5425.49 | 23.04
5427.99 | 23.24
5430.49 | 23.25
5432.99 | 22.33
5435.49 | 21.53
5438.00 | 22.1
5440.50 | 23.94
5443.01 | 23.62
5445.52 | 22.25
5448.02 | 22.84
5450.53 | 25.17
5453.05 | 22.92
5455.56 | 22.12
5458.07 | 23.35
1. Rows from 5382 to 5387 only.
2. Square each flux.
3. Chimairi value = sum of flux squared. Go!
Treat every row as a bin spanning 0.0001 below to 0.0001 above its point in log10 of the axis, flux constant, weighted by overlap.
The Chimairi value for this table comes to 1181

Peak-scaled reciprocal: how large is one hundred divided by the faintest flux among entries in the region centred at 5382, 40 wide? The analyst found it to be 4.98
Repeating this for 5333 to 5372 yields 4.68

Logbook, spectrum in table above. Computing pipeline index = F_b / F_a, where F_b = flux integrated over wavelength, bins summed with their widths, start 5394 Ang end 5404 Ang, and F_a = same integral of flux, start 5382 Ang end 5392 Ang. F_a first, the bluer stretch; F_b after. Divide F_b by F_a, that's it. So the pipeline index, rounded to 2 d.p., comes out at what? 0.98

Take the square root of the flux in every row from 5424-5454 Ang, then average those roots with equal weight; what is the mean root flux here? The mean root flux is 4.80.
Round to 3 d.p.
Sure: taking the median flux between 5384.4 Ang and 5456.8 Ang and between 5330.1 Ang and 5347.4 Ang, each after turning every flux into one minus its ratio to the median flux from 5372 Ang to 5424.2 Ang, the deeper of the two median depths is -0.013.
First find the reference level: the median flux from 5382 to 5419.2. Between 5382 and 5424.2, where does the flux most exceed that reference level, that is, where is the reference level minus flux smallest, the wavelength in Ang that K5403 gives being 5418.00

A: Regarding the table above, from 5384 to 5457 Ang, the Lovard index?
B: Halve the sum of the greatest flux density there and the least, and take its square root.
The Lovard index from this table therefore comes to 4.76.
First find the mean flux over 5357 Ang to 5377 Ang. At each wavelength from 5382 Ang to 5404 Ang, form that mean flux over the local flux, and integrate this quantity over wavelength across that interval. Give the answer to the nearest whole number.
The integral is 22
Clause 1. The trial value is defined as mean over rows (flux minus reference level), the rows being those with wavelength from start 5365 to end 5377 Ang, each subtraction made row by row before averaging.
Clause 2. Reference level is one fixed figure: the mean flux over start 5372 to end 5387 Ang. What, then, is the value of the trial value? -0.8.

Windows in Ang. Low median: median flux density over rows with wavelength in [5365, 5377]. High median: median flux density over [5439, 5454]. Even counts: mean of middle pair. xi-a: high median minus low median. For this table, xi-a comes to 1.3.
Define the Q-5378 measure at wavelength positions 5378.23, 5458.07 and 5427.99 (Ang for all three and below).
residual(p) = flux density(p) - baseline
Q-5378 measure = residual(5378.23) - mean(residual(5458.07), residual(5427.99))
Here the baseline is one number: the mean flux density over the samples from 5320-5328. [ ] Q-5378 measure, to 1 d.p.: -1.0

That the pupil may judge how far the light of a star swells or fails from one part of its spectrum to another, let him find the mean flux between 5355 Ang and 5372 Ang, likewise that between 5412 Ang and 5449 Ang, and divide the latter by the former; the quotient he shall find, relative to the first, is 1.03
